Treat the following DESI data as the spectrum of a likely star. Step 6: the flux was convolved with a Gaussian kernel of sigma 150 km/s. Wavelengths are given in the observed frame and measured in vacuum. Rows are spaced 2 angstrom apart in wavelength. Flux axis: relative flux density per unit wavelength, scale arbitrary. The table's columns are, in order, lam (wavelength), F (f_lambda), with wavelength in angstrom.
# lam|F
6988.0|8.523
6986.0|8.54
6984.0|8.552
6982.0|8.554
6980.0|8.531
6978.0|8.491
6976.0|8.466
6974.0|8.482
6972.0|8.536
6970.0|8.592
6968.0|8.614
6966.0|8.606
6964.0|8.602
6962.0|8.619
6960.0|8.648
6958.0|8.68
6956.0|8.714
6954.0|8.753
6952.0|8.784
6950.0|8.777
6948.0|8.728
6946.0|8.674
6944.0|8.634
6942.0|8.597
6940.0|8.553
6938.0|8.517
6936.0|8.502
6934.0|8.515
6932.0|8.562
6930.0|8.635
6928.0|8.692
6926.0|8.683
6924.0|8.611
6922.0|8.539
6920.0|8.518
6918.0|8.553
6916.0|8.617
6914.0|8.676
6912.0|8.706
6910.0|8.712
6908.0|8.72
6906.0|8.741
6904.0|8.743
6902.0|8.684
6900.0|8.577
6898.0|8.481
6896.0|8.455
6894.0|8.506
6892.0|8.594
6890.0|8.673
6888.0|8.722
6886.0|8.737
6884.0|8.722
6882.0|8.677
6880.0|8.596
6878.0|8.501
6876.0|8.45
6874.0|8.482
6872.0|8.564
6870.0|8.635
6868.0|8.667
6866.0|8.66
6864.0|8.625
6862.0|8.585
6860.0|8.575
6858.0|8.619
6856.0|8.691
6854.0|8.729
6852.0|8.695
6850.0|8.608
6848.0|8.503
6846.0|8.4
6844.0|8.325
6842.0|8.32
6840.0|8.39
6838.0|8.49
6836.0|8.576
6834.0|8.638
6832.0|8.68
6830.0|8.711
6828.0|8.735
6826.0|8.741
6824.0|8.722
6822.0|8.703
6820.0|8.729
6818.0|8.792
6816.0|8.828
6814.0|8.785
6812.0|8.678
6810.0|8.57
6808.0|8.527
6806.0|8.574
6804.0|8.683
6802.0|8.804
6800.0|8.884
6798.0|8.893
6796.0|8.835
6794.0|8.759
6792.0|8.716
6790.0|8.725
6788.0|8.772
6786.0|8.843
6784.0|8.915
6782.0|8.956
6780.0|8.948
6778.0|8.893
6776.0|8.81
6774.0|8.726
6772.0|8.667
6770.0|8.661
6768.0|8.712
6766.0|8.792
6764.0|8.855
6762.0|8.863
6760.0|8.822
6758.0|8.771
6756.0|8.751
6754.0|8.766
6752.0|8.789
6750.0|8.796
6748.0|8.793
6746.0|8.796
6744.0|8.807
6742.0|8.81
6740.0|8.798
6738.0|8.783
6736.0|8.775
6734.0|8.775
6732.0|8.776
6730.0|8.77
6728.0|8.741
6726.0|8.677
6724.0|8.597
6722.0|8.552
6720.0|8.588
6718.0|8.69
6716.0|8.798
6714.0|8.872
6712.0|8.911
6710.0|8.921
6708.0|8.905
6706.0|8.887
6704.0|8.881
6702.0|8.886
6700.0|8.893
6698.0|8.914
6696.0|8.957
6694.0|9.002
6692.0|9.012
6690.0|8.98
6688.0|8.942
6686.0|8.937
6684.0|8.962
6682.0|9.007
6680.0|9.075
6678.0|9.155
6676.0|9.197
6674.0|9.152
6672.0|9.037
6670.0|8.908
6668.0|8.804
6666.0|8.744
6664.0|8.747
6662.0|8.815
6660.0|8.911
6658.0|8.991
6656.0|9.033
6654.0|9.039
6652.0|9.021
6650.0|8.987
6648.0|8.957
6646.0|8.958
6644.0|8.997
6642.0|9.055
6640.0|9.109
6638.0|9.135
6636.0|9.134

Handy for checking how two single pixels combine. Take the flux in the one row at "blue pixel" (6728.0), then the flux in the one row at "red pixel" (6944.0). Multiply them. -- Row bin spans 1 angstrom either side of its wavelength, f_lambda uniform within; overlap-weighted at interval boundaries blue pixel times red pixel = 75.5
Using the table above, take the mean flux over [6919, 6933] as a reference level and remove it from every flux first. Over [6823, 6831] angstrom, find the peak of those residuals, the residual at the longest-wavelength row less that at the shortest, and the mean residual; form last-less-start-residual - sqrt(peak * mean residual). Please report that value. -0.14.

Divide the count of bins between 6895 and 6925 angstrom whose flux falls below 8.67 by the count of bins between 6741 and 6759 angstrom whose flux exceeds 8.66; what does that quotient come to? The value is 0.89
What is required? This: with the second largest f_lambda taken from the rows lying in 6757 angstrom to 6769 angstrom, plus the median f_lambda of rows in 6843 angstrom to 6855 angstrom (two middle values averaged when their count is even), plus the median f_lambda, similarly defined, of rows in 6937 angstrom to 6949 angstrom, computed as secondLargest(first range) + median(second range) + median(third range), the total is 26.0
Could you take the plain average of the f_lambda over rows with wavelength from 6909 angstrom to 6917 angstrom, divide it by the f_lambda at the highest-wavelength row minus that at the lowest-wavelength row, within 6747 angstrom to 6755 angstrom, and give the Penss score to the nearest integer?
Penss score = -321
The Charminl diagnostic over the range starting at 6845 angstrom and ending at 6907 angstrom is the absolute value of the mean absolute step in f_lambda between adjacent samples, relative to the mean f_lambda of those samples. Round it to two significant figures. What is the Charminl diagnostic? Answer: 0.0064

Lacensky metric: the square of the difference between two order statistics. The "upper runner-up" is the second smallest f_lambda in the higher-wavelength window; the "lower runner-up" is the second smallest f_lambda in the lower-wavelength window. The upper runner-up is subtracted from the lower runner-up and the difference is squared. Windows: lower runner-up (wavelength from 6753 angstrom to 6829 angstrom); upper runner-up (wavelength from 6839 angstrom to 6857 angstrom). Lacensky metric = 0.06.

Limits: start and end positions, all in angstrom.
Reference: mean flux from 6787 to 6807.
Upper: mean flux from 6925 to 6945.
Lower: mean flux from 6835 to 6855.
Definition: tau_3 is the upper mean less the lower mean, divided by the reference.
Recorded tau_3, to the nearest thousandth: 0.010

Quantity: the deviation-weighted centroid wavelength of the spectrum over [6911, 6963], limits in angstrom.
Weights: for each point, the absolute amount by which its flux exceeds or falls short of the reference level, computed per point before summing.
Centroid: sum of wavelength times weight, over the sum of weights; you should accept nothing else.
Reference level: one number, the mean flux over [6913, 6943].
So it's 6940.2 angstrom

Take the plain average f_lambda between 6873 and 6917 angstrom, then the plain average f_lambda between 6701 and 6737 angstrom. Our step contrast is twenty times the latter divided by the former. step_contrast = 20.4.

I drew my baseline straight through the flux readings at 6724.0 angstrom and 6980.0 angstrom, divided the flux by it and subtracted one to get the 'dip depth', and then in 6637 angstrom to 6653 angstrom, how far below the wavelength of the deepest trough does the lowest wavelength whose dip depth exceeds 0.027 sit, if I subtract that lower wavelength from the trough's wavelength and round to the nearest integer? 10 angstrom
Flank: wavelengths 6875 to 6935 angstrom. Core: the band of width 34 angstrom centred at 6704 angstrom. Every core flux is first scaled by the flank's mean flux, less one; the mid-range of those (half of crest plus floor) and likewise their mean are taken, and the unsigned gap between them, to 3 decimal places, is 0.010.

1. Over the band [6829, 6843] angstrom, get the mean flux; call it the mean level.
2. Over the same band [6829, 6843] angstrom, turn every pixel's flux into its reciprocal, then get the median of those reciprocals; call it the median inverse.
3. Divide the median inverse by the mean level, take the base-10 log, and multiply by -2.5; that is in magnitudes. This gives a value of 4.66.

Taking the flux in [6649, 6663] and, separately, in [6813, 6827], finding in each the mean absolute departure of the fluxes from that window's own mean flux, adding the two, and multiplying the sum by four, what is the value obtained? 0.40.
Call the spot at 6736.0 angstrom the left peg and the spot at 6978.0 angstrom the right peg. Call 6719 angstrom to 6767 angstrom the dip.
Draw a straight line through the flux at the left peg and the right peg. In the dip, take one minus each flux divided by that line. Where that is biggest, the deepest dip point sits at 6722.0 angstrom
